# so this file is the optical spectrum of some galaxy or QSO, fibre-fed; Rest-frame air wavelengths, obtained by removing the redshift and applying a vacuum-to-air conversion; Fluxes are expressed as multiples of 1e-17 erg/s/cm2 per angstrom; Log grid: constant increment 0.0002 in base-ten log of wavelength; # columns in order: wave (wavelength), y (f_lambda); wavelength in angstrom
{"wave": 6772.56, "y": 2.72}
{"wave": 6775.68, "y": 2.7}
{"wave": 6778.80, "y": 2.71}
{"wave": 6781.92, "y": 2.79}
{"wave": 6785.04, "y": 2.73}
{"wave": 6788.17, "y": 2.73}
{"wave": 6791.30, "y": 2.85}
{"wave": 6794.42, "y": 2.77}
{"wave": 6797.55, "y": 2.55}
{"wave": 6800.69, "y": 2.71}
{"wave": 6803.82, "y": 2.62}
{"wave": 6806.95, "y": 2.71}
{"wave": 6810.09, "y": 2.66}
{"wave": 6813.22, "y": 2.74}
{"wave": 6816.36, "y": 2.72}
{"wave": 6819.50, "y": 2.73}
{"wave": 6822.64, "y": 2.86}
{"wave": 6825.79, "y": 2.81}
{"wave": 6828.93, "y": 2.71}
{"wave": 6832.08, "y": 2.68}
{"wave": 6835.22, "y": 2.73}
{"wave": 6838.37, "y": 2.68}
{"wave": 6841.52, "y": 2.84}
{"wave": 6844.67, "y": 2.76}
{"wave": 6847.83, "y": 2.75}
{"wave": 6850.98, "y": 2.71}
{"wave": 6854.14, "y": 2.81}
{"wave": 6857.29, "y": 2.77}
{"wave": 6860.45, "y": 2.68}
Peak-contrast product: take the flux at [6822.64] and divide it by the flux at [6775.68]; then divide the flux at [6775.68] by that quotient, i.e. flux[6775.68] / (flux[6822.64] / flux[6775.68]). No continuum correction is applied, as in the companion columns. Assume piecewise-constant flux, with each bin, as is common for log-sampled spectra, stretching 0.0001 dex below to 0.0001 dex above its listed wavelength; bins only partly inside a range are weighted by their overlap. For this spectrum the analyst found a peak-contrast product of 2.55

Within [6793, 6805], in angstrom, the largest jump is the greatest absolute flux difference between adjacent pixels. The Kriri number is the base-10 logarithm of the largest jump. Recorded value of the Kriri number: -0.66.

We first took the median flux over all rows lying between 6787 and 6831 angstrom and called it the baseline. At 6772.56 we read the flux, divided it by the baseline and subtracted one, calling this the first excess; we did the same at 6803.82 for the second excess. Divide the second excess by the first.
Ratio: 21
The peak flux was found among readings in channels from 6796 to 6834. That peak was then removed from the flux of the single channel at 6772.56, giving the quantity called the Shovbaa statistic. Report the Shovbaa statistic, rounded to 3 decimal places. -0.140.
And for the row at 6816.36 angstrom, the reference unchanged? -0.140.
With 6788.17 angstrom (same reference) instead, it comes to -0.130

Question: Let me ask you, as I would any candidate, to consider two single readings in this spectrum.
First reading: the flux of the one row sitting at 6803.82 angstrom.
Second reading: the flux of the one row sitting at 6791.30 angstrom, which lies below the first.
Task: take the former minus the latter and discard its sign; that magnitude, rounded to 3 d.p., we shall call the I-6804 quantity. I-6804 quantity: 0.230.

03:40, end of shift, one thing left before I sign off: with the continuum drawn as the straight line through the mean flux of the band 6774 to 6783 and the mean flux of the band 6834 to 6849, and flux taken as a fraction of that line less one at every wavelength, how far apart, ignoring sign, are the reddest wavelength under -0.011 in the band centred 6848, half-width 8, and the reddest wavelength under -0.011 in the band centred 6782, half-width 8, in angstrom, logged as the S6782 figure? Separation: 75.3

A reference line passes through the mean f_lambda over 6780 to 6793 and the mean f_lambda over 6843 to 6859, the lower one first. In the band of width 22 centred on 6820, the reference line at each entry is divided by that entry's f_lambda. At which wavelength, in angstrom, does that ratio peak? 6810.09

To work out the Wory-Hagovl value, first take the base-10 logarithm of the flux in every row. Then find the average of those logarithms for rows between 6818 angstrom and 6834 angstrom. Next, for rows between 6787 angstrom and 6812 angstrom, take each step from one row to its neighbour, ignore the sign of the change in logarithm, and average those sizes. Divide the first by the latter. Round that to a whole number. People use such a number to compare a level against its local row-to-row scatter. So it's 24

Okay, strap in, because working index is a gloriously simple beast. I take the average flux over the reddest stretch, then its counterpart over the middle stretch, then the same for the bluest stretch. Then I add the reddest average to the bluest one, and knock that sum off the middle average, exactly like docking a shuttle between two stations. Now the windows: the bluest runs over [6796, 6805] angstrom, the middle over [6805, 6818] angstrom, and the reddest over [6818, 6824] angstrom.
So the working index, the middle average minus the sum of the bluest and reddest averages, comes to -2.71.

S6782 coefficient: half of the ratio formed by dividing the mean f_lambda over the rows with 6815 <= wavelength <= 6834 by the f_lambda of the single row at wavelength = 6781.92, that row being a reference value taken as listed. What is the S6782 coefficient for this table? 0.493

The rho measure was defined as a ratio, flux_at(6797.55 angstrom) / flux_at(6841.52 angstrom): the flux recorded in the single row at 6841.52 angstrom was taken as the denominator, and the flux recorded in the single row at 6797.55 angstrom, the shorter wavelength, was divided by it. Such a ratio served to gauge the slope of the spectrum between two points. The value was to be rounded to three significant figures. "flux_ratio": 0.898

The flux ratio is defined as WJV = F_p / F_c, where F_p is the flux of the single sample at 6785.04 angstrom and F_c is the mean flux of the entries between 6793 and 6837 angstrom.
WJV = 1.01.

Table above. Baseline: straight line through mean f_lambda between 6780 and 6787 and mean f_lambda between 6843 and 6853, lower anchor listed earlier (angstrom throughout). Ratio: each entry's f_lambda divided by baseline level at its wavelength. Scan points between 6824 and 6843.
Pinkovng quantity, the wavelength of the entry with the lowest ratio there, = 6832.08 angstrom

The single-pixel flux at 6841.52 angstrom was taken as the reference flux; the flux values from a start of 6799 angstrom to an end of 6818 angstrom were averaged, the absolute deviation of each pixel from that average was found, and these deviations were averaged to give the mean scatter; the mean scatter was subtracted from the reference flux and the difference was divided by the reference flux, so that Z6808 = 0.987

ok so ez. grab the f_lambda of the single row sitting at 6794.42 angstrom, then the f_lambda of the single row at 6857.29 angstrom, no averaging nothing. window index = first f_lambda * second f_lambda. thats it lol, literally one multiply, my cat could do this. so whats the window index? 7.67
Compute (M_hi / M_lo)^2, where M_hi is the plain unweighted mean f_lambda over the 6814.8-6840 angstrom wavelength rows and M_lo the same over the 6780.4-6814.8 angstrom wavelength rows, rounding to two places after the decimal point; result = 1.02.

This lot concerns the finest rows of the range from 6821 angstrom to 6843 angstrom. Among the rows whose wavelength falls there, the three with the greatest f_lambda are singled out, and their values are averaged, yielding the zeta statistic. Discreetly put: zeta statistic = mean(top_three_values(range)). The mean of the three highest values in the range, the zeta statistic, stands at 2.84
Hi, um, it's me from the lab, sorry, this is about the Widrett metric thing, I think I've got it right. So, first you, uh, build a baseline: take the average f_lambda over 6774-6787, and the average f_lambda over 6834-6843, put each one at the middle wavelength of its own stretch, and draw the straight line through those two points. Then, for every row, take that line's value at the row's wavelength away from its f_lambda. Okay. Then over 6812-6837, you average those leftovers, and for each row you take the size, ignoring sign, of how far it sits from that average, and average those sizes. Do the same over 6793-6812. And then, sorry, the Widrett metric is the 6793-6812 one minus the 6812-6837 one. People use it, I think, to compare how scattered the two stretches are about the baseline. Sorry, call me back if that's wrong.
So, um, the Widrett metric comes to 0.017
